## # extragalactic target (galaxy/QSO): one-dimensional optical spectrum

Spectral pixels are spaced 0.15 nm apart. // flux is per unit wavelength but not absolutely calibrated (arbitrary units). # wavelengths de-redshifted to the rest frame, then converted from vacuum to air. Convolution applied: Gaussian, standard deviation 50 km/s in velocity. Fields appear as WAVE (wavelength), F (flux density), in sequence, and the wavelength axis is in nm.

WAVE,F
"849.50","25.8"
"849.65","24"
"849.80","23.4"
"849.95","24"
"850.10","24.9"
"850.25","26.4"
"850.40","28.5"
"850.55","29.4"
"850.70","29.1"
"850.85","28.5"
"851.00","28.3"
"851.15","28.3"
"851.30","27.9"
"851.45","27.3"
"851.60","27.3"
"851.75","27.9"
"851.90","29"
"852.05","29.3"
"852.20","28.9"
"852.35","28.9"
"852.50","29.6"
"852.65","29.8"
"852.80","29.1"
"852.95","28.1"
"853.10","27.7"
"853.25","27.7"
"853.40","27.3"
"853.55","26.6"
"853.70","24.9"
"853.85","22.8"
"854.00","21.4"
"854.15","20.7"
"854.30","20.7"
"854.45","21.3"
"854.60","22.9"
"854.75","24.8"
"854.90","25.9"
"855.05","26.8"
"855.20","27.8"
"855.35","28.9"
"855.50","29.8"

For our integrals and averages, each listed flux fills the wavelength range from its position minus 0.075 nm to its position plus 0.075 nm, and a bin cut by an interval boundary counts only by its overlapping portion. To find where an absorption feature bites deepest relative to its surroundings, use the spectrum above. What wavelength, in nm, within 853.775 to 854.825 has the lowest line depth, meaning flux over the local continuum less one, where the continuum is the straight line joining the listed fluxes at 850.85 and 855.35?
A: 854.30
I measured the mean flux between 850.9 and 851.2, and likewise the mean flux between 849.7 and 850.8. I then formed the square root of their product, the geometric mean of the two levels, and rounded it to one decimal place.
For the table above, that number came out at 27.4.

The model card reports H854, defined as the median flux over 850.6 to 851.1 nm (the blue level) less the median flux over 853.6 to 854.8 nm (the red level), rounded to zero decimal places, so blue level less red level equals 6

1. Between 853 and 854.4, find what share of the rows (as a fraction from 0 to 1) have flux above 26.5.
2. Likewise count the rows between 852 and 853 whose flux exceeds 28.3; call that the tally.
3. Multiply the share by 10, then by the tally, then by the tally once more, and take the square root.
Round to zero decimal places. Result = 13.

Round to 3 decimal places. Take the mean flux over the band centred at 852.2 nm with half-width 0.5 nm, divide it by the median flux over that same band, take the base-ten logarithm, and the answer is 0.001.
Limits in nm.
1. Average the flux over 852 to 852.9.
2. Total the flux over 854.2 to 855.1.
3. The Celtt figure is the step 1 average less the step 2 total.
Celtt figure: -113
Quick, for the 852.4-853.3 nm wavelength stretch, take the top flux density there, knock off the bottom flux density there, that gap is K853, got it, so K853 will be 2.1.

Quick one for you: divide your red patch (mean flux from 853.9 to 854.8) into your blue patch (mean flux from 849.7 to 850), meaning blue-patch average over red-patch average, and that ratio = 1.08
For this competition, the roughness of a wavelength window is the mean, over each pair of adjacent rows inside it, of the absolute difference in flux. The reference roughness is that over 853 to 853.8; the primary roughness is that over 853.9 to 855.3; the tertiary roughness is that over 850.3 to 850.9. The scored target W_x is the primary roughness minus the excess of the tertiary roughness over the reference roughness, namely 1.1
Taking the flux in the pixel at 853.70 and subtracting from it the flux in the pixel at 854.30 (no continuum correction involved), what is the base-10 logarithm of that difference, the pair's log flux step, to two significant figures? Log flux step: 0.62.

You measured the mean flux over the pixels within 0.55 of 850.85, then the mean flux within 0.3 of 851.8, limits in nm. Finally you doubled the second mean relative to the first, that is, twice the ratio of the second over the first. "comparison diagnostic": 1.99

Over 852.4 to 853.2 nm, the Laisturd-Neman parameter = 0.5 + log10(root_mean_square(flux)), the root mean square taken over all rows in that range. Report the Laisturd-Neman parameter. 1.96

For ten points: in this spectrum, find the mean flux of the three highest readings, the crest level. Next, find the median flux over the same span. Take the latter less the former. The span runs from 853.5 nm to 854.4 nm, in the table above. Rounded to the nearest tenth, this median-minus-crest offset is -2.7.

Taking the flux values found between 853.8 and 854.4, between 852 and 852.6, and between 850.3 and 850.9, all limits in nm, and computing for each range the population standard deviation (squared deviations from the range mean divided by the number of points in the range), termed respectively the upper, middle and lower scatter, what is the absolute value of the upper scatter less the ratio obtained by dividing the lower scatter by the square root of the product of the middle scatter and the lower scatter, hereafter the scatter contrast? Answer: 0.29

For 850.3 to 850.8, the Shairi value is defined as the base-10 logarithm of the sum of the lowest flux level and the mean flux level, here 1.76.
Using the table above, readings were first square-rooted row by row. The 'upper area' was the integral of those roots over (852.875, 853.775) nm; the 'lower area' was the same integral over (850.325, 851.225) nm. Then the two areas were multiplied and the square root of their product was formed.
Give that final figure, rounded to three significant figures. 4.75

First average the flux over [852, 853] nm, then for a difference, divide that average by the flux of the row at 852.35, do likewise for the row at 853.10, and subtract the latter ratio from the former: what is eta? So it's 0.0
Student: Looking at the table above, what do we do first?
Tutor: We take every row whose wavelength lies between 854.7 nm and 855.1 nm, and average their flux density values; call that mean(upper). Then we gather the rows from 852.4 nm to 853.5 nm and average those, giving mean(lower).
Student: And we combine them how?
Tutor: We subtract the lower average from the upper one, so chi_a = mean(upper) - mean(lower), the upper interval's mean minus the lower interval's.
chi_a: -2.6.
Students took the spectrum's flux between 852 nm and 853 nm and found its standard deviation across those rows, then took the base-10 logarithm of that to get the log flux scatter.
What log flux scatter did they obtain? -0.3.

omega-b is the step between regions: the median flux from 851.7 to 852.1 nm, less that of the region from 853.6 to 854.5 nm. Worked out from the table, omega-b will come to 8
